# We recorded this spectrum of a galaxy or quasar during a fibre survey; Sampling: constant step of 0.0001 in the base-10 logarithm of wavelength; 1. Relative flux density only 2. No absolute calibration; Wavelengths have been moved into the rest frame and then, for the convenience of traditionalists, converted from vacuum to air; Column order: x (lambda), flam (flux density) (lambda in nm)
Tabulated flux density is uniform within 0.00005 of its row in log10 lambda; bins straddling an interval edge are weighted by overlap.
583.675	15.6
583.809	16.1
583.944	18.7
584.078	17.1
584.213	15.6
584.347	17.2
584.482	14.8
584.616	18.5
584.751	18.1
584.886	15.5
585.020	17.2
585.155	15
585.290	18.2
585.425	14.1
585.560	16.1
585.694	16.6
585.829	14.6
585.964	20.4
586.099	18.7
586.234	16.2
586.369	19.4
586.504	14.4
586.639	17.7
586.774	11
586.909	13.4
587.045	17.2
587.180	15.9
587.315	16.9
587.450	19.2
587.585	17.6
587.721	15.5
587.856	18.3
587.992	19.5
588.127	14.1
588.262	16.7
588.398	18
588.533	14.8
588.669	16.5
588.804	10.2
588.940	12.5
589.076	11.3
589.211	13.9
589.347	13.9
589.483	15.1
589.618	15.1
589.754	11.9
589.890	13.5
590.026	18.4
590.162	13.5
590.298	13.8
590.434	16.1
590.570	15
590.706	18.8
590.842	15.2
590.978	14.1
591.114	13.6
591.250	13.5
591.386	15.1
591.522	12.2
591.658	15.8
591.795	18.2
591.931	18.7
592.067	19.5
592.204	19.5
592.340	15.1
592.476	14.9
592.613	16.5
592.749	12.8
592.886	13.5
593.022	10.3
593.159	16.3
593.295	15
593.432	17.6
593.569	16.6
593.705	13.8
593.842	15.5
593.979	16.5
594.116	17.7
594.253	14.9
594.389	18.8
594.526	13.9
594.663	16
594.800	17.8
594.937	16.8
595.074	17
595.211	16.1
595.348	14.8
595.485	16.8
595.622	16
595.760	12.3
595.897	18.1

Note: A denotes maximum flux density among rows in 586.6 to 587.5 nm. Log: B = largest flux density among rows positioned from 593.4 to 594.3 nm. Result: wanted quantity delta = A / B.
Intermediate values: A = 19.2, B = 17.7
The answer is 1.08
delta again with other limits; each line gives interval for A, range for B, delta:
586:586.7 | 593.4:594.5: 1.03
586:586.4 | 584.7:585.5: 1.07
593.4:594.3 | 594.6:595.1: 0.99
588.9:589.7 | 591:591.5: 1.00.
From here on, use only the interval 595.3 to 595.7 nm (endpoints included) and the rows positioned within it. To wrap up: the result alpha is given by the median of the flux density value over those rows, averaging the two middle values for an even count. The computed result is 16.0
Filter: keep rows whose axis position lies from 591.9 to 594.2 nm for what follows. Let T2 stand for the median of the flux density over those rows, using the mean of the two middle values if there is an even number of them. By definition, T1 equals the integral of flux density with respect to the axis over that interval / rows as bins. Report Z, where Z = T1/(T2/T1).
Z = 81.2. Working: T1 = 36.4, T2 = 16.3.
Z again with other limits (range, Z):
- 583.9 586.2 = 87.5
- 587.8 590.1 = 79.3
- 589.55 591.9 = 82.7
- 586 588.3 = 86.5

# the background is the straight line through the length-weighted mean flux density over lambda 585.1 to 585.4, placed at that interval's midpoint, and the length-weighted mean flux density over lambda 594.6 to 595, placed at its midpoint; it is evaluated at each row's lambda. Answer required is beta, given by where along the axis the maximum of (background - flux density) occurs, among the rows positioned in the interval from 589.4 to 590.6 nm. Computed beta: 589.754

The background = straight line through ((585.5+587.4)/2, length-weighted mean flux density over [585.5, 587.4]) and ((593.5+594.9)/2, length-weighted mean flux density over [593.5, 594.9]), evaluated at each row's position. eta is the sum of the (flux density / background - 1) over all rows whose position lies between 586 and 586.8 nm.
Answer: -0.04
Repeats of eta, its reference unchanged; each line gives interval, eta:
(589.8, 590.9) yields -0.35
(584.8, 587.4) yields -0.15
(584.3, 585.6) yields 0.05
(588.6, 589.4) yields -1.19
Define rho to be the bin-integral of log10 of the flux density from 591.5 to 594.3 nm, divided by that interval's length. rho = 1.19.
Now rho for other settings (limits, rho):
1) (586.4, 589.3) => 1.18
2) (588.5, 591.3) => 1.15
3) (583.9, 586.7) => 1.22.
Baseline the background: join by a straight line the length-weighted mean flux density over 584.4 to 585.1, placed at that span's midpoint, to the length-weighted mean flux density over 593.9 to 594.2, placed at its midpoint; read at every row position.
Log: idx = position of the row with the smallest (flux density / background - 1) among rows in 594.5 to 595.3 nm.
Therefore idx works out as 594.526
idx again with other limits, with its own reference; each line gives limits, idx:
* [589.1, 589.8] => 589.754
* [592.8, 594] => 593.022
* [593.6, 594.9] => 593.705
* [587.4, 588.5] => 588.127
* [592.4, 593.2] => 593.022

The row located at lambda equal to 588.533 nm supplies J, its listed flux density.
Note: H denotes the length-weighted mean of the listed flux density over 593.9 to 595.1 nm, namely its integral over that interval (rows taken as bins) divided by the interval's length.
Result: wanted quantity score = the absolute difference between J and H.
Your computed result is 1.8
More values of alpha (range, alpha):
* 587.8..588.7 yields 16.7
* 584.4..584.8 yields 18.1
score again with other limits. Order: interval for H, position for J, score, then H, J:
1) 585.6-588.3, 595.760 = 4.4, 16.7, 12.3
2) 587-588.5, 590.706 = 1.7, 17.1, 18.8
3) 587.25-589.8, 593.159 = 1.0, 15.3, 16.3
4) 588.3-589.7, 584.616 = 4.3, 14.2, 18.5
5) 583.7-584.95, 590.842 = 1.6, 16.8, 15.2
